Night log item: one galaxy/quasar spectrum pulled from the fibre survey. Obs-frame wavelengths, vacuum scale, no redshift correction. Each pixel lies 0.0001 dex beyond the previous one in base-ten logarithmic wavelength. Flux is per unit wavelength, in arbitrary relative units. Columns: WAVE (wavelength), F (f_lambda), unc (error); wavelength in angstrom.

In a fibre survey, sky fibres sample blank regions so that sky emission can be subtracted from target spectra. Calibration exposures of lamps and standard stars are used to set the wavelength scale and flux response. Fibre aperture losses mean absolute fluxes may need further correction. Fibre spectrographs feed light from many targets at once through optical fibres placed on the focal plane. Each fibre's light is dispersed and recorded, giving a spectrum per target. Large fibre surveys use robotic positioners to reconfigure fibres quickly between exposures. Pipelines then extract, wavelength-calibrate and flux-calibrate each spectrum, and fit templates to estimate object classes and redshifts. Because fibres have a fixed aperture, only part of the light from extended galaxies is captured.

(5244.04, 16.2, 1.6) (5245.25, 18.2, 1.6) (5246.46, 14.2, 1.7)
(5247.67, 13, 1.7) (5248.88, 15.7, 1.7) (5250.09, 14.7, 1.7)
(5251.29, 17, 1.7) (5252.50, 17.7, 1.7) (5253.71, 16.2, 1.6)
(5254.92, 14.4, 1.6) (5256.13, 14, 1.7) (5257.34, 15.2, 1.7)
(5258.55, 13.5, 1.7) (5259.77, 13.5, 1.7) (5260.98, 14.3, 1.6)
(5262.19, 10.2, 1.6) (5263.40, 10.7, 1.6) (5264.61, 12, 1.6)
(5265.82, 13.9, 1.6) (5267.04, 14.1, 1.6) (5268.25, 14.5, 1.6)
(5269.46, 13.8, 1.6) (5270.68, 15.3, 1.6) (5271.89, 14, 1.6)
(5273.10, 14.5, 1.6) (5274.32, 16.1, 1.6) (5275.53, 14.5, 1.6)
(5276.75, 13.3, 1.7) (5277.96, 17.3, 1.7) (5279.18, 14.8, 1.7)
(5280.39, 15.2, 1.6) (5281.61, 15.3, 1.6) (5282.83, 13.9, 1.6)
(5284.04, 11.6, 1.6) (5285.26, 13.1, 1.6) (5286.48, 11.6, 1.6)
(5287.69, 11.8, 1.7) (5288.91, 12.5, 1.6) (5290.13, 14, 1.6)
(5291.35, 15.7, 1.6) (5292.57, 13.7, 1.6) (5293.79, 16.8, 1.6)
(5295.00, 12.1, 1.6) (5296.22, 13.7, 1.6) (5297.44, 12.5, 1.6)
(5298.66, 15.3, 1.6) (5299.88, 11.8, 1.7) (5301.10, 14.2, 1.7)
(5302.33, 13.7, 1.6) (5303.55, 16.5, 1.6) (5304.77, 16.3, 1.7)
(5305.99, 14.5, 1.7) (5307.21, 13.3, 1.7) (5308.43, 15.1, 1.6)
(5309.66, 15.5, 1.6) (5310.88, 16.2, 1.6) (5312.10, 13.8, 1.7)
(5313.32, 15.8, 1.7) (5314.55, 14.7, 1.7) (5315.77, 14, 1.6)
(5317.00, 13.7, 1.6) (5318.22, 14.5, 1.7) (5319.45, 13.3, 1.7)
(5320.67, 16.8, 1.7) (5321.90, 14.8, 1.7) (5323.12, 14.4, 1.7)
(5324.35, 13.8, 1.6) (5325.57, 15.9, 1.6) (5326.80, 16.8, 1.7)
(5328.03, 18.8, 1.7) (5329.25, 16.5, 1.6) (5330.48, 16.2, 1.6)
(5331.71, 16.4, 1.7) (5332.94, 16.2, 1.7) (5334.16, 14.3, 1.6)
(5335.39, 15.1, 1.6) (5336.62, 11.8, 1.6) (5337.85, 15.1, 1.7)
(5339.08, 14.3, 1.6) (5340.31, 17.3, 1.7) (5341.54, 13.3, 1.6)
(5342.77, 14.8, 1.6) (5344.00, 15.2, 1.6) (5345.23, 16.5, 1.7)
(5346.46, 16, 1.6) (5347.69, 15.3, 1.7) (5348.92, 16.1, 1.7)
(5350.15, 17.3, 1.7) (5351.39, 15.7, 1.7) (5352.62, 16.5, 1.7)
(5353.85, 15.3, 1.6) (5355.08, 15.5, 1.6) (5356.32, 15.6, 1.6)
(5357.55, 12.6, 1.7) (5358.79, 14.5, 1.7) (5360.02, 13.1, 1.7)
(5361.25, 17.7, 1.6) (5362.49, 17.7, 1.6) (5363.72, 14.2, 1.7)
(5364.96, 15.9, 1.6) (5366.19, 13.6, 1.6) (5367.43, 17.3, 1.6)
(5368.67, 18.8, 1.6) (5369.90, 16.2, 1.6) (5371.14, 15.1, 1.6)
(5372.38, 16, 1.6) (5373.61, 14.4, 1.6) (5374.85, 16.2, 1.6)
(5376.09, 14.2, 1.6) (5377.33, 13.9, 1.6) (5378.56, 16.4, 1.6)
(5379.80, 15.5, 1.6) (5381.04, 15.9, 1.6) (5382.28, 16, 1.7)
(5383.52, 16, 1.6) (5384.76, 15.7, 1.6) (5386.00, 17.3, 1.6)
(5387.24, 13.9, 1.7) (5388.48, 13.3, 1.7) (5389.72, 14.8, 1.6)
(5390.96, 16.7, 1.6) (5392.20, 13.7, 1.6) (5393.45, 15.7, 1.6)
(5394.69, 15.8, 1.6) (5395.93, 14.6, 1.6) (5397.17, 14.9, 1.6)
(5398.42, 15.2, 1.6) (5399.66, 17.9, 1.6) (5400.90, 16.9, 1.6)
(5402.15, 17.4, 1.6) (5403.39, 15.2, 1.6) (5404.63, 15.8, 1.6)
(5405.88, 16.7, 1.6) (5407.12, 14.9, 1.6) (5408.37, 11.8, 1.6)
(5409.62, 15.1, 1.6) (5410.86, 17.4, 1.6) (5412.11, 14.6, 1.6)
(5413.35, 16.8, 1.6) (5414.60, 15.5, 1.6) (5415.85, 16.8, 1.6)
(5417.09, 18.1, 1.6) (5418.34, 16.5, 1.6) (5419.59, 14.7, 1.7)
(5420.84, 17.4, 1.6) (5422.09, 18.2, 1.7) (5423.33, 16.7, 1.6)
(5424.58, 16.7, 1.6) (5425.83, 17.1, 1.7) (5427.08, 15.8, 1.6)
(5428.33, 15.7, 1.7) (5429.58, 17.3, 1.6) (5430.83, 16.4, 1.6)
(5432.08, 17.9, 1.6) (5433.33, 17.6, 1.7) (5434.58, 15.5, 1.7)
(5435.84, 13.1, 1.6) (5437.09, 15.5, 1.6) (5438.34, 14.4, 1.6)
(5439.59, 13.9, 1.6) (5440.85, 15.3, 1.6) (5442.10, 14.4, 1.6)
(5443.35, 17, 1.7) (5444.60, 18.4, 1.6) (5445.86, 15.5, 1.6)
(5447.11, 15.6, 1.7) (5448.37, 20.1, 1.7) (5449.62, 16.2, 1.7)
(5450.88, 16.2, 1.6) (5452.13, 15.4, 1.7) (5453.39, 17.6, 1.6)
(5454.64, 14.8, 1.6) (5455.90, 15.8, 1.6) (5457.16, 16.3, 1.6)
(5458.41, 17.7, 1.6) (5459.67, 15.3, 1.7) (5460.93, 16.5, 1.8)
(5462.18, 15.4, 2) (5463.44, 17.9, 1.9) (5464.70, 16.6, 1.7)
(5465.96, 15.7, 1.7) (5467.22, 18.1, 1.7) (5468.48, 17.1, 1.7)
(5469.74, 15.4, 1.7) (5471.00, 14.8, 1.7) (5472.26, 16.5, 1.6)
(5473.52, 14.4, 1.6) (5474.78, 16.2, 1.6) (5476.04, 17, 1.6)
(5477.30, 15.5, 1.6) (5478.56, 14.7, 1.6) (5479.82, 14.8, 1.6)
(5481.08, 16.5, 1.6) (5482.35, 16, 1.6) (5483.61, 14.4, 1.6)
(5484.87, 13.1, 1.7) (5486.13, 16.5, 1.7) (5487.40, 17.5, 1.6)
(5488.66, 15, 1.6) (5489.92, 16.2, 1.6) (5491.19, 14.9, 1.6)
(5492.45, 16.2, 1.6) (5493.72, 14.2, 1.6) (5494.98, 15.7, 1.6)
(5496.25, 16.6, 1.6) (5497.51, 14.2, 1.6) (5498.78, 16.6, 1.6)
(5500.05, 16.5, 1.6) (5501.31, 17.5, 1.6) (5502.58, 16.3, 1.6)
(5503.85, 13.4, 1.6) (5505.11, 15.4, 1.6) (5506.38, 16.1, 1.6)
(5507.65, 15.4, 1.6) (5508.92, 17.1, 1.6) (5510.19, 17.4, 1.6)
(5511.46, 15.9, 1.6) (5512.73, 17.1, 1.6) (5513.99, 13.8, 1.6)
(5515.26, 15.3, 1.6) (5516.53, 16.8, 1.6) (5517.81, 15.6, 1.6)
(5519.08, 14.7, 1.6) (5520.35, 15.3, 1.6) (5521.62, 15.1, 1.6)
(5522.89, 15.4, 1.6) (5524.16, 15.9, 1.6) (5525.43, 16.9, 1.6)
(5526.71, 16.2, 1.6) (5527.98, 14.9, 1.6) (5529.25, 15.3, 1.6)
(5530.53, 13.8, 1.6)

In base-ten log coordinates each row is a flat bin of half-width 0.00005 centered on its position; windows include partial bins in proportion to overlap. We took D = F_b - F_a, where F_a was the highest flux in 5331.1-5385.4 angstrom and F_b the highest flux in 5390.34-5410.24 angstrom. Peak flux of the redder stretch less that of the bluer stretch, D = -0.9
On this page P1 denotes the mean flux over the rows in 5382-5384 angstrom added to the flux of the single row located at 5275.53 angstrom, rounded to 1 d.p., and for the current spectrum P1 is 30.5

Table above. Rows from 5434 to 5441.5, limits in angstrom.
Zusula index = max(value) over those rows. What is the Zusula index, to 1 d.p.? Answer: 15.5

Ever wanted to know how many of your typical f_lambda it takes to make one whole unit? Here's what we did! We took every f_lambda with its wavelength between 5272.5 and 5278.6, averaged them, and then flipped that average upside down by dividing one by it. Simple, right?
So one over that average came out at 0.066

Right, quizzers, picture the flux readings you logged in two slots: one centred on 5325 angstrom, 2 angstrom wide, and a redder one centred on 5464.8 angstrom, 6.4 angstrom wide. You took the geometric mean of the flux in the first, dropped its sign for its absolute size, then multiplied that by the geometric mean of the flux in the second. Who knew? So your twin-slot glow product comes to 247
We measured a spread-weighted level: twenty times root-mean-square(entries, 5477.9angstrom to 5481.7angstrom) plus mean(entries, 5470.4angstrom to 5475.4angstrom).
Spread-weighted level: 323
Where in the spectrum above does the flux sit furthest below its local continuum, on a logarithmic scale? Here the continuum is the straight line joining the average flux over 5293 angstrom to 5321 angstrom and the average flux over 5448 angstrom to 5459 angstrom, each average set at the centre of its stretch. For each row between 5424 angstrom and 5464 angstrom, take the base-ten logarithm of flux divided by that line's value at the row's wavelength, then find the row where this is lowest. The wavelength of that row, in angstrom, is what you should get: 5435.84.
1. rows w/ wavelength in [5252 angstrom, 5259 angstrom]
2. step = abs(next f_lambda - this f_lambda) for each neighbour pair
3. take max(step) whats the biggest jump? 1.8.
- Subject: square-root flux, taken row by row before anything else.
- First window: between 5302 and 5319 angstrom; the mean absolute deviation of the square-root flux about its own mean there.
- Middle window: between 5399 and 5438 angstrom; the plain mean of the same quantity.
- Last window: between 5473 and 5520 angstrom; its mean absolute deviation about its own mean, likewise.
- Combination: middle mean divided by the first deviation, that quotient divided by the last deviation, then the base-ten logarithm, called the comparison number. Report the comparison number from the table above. 2.44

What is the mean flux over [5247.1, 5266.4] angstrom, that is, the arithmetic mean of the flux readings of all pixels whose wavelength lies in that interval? 14.1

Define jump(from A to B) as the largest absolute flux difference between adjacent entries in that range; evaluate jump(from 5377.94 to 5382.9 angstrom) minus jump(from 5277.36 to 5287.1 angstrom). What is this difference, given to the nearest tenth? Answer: -1.6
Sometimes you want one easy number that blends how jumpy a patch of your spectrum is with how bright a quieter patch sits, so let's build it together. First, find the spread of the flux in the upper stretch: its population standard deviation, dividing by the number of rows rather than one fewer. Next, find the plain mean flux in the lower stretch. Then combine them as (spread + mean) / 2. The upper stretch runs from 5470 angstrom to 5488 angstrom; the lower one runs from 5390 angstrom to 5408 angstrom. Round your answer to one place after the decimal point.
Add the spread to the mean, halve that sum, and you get 8.5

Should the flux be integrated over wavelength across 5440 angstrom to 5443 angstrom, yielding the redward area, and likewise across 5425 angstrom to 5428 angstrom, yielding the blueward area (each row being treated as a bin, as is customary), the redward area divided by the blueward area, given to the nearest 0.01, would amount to 0.91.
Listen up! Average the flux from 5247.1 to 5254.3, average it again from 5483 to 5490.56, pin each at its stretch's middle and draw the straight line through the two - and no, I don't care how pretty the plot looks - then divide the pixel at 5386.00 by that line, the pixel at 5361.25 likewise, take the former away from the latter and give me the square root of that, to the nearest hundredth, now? 0.15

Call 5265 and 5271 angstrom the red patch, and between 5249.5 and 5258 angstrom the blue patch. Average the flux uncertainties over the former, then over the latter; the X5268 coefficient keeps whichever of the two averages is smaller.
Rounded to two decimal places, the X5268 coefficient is 1.60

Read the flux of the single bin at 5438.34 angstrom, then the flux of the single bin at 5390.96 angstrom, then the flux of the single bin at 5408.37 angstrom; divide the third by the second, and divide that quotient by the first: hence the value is 0.049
